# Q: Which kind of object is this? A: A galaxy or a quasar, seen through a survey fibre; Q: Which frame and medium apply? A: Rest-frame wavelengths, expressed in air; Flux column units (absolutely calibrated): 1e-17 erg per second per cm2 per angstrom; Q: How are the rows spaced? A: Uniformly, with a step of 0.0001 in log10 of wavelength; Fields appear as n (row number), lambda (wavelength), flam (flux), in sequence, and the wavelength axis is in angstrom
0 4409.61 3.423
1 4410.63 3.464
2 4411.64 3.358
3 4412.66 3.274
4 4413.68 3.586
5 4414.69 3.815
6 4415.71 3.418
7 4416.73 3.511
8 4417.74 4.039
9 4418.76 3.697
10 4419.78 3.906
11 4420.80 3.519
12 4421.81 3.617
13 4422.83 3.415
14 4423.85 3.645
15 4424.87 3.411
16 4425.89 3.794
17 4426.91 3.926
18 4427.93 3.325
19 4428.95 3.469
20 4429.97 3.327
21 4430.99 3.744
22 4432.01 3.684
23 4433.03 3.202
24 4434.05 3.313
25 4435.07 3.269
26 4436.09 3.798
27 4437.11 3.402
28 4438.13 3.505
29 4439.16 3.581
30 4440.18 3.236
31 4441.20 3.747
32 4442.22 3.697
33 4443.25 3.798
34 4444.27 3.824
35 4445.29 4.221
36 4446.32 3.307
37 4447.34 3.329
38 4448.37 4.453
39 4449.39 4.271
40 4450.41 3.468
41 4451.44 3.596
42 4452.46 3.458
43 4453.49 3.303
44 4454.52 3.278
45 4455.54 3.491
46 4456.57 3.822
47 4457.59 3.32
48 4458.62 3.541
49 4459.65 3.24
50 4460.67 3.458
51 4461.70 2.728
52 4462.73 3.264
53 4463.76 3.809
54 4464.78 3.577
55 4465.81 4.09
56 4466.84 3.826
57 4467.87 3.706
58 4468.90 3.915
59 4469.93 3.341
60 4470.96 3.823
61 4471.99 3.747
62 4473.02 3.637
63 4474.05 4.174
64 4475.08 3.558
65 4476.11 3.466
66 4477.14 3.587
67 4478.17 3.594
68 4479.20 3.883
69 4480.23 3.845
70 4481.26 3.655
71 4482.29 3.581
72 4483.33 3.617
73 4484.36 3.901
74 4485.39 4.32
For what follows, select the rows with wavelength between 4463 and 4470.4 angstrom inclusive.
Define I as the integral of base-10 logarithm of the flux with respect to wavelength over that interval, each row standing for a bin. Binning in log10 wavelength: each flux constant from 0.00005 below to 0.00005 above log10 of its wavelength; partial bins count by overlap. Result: 4.2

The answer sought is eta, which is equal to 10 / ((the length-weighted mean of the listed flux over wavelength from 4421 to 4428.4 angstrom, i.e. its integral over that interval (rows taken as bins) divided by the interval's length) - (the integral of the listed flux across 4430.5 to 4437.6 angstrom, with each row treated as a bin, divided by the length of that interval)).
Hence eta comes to 100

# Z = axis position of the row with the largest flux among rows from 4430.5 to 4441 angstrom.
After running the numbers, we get 4436.09 angstrom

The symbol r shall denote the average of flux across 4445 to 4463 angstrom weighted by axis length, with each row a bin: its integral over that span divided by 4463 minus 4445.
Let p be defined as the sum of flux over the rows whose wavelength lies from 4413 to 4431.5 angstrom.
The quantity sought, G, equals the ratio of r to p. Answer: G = 0.0541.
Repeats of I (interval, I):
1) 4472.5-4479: 3.7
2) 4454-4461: 3.8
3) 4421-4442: 11.5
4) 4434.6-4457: 12.5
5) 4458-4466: 4.3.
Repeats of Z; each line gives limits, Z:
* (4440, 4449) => 4448.37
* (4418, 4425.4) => 4419.78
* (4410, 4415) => 4414.69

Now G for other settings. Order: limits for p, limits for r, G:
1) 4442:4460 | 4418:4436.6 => 0.0545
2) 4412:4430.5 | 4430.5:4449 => 0.0560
